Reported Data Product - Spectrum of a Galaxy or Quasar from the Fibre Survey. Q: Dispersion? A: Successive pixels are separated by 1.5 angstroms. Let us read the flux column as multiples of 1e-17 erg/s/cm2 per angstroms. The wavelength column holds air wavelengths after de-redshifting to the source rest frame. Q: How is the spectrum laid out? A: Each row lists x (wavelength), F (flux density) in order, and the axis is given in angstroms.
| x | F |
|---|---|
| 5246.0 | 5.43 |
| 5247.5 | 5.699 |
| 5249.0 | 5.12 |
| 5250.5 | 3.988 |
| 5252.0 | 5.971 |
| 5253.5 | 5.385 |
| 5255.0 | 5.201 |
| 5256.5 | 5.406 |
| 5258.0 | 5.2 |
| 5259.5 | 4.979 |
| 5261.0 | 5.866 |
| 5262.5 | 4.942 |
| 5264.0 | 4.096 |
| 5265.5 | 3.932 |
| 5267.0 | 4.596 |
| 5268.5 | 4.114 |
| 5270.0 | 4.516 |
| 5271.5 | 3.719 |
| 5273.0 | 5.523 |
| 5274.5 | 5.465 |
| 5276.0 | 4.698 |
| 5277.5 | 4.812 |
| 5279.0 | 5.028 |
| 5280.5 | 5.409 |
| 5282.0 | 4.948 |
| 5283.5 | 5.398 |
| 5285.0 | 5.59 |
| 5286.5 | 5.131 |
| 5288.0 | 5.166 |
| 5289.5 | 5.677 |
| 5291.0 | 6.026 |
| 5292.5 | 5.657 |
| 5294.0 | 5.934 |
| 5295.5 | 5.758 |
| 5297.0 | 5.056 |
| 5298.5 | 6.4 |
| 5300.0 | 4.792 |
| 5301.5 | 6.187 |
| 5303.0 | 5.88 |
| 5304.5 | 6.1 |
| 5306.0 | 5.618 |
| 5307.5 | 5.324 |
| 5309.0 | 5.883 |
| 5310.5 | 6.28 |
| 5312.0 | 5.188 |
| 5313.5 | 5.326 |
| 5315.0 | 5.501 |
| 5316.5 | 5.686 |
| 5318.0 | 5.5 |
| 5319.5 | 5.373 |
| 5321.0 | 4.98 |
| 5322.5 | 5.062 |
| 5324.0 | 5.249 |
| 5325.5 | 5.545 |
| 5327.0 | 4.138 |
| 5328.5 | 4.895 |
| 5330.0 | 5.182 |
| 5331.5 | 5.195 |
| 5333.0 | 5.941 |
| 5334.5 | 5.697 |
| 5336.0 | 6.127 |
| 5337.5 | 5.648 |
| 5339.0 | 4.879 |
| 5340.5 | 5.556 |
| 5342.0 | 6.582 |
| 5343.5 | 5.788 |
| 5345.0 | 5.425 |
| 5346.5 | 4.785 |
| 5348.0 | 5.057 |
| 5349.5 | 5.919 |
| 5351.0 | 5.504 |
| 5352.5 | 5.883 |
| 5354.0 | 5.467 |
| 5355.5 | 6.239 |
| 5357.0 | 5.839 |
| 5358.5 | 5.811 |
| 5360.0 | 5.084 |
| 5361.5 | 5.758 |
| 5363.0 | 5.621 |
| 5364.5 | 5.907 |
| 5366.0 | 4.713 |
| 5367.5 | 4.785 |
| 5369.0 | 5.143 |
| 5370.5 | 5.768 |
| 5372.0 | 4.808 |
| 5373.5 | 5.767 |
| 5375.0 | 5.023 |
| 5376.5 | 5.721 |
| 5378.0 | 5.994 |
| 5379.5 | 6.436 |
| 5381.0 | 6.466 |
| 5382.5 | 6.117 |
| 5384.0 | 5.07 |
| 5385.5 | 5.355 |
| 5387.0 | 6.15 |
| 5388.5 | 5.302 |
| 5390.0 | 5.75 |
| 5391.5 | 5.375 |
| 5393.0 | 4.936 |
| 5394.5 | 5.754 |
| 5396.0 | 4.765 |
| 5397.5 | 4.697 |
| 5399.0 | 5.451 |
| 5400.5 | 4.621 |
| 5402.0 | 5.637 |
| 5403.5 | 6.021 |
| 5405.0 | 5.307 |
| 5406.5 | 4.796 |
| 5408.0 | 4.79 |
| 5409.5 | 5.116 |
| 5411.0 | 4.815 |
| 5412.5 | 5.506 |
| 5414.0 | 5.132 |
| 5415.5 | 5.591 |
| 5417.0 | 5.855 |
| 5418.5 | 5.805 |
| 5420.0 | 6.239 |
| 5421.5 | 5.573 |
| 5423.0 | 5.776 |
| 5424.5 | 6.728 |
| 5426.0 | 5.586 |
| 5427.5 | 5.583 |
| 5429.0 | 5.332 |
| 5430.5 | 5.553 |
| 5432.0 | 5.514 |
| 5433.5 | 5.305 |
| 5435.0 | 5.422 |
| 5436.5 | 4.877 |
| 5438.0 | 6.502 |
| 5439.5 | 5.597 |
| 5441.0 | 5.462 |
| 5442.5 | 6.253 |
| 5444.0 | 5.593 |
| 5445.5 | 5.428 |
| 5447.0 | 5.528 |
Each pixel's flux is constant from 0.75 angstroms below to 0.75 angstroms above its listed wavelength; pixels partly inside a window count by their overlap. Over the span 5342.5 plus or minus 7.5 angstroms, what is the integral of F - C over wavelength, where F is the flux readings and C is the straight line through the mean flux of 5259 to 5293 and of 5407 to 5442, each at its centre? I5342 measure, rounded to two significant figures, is 4.8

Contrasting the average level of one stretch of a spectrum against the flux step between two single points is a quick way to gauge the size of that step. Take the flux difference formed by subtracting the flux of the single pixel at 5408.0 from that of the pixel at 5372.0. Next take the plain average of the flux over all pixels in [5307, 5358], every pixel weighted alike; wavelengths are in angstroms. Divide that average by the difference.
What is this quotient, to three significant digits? 305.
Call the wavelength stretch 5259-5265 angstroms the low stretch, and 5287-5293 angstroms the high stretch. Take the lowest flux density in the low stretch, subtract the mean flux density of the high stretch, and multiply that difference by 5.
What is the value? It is -8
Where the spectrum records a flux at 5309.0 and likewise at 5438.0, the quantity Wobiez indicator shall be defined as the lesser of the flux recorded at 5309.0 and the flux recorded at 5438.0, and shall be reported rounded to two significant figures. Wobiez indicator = 5.9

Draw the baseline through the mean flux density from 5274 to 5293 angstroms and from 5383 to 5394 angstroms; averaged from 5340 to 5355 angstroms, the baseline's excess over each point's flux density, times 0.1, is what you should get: -0.022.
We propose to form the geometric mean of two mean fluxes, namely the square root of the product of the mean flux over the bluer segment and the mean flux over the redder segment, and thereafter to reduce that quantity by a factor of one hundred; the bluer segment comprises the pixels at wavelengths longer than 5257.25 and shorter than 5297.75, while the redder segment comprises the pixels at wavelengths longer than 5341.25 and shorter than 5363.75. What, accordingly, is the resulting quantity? 0.0536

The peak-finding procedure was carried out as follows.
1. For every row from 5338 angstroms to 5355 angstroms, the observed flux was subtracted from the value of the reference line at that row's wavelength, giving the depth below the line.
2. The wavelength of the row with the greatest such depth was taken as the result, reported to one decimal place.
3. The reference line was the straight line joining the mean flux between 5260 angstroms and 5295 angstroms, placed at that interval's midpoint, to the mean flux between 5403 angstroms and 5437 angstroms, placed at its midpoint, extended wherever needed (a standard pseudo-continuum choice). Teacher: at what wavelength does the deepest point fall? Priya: 5346.5 angstroms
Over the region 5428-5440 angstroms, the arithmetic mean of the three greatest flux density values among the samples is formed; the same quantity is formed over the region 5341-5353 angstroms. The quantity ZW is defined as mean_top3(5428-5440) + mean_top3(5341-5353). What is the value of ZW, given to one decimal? 12.0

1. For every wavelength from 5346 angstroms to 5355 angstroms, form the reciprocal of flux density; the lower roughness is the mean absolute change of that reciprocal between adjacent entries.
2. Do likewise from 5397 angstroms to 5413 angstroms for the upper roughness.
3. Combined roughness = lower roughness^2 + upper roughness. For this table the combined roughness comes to 0.021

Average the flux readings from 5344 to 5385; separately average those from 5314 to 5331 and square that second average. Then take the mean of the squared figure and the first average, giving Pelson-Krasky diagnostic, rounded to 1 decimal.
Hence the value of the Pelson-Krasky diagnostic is 16.3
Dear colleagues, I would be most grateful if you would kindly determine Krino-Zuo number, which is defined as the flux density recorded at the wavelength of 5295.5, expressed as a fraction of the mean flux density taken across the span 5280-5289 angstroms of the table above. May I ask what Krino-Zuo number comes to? 1.09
